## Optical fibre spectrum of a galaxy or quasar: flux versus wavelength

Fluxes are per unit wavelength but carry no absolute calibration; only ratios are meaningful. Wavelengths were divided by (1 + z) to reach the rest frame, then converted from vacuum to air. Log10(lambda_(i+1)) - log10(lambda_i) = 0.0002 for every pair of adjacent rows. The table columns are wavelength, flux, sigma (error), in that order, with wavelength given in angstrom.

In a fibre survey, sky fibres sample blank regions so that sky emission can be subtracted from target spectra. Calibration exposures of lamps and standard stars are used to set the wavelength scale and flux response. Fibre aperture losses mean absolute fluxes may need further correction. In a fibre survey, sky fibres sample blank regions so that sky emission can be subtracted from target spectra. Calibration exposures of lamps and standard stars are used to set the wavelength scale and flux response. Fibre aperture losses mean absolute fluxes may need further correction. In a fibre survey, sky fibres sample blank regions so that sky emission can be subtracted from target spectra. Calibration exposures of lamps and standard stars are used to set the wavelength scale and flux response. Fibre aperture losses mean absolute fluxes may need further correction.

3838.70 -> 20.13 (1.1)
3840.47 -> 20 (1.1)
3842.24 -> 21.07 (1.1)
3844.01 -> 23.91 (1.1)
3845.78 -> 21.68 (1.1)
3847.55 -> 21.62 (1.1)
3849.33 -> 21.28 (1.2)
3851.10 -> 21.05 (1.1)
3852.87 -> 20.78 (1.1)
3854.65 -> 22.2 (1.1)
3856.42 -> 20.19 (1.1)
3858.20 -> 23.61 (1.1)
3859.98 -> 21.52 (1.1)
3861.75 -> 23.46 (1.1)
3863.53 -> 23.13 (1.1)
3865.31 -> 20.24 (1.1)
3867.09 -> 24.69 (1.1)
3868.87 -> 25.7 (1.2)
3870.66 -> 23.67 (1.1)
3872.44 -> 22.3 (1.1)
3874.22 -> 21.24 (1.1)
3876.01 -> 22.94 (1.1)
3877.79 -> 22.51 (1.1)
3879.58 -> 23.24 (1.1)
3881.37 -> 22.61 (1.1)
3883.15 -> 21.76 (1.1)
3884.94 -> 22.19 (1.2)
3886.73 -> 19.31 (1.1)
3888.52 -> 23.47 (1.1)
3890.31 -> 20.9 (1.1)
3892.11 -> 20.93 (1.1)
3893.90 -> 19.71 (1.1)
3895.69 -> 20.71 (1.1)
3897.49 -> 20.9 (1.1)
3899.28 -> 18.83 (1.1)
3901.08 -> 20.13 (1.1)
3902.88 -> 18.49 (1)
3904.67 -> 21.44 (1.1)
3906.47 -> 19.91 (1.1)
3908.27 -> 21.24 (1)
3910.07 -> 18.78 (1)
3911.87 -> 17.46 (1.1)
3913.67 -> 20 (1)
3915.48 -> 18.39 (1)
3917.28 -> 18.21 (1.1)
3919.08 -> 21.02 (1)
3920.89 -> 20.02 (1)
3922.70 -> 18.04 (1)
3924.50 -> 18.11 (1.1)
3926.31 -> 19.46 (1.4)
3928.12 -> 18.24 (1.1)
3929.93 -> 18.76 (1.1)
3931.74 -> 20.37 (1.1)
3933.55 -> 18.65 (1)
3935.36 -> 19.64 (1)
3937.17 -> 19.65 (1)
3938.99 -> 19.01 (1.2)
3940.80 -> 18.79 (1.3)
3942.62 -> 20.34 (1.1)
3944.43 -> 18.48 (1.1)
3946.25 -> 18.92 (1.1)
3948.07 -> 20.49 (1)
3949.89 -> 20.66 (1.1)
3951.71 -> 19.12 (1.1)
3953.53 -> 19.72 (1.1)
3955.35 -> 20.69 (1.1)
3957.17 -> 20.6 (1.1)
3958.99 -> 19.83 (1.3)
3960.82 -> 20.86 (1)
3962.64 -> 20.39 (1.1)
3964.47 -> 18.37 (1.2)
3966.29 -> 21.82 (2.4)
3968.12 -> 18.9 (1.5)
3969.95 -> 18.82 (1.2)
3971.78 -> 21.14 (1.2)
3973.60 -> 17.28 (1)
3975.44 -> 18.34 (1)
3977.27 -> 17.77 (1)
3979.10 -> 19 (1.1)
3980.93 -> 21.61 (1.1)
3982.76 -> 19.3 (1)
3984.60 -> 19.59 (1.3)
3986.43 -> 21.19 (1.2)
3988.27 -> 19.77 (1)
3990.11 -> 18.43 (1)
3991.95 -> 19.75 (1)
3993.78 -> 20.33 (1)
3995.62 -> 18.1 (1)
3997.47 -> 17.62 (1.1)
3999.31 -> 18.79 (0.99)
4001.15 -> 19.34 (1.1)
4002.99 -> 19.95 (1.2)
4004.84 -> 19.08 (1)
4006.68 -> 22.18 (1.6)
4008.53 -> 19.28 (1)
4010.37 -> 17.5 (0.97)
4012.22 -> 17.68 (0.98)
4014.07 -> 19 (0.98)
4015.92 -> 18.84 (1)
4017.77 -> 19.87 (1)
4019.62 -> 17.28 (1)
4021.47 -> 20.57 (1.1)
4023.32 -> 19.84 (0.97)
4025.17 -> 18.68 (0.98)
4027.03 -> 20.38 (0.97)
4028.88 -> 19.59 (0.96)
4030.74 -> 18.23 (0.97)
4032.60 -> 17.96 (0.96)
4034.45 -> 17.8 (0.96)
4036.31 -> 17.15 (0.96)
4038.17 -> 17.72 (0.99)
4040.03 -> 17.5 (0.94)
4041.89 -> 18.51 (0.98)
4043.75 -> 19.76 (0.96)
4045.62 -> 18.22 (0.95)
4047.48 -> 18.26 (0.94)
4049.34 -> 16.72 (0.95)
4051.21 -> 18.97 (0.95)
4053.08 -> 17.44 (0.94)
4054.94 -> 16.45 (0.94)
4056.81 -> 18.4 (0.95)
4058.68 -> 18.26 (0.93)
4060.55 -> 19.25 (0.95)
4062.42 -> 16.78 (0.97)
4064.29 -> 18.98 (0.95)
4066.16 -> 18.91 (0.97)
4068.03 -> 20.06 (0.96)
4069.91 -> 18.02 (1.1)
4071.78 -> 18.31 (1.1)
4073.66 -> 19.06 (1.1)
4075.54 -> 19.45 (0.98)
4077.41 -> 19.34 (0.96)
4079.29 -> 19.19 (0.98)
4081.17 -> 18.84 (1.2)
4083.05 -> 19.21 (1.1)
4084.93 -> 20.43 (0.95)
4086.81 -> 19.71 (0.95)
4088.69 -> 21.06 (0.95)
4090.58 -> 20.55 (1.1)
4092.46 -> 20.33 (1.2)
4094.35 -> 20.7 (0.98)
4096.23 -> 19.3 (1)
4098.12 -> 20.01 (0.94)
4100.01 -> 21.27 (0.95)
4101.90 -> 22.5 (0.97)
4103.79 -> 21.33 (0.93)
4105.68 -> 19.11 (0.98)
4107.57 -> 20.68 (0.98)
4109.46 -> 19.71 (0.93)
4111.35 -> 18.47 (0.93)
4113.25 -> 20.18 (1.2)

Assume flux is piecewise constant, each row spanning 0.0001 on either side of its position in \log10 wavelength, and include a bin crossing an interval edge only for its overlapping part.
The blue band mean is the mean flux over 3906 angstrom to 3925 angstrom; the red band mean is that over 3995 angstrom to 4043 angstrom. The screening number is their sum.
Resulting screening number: 38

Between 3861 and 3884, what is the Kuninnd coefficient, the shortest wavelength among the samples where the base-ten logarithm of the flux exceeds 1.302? 3861.75 angstrom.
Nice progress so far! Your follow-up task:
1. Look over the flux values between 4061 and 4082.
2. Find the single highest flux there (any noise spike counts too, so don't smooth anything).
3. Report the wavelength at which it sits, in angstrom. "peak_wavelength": 4068.03 angstrom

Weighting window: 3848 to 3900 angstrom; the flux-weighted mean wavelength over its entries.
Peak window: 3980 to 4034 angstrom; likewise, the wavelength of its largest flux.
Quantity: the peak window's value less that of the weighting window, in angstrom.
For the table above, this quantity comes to 132.7 angstrom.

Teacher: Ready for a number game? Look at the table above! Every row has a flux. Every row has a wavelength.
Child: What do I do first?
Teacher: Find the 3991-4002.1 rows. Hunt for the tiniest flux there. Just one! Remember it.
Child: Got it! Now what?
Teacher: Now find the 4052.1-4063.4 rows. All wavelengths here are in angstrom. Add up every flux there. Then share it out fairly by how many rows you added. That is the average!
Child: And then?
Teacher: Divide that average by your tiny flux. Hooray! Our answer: 1.01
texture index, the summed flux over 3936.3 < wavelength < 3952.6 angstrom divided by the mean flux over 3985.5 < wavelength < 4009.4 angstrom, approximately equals 9.0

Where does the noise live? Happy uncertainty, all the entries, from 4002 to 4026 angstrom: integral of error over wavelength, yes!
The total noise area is 25.5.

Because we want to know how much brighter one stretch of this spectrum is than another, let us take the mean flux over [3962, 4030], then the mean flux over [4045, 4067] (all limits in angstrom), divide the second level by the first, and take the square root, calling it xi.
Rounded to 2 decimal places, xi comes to 0.97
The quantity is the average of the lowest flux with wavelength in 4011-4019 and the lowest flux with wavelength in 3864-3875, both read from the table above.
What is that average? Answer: 19.0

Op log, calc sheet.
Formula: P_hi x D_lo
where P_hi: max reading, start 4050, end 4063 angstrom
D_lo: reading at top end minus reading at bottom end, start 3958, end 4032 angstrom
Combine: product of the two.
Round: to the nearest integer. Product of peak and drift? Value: -31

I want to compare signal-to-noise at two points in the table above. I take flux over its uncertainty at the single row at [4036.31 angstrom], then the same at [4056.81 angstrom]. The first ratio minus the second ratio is -1.5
